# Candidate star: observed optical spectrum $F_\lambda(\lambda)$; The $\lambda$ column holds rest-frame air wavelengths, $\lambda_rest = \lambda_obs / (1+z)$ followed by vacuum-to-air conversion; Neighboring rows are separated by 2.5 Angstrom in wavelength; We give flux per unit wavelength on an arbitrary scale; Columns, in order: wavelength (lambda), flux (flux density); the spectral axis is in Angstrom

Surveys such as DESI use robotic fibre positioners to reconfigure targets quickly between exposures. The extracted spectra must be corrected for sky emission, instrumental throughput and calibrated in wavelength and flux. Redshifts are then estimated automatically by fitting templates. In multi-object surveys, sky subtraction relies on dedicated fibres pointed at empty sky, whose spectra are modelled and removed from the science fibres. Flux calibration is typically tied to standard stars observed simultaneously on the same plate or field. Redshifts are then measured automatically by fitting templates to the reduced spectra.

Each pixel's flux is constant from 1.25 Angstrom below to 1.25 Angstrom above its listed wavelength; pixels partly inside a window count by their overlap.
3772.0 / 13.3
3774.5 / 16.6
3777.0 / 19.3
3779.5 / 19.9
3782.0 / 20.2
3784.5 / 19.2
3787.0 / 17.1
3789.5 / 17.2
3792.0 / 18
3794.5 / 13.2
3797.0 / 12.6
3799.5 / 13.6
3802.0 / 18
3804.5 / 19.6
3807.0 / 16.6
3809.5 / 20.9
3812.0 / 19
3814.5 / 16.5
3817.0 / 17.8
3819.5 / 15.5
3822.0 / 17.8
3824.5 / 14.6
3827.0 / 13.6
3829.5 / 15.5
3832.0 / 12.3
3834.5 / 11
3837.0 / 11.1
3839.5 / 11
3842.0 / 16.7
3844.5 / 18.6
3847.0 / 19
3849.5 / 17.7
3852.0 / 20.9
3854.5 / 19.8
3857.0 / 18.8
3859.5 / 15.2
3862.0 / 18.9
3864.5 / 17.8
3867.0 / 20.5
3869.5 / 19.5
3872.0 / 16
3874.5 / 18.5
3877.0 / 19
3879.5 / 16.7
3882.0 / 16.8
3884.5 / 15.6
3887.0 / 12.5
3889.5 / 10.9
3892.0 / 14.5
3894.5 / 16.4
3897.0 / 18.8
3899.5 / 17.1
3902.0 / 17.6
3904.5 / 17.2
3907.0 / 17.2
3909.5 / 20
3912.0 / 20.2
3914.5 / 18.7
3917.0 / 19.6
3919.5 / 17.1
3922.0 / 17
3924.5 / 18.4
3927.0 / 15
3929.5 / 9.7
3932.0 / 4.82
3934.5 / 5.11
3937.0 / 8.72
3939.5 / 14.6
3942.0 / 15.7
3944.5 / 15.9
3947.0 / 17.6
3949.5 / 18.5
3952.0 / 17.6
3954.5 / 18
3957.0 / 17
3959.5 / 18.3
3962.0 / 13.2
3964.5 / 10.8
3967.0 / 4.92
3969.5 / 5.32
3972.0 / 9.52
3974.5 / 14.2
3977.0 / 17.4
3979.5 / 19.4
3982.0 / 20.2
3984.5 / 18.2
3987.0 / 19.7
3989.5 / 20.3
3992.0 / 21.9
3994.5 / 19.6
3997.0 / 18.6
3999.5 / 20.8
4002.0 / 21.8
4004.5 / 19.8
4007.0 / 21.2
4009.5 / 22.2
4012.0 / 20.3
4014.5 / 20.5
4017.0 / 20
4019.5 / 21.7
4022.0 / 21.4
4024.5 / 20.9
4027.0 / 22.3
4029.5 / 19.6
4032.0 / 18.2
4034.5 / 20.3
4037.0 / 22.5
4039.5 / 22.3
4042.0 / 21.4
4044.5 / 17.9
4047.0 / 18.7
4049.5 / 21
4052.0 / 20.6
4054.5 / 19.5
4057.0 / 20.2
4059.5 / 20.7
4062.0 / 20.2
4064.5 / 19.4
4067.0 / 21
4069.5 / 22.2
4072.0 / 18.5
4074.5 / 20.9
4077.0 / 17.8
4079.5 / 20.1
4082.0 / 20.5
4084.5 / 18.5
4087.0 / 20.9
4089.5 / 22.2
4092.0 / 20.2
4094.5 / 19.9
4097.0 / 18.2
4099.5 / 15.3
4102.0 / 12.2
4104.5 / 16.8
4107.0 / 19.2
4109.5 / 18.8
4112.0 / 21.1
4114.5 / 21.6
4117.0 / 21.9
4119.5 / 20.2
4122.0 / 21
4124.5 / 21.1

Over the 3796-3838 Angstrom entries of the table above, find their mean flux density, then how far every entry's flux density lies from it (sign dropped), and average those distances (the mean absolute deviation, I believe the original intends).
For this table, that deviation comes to 2.5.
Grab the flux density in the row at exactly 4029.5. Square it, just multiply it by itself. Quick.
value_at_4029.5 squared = 384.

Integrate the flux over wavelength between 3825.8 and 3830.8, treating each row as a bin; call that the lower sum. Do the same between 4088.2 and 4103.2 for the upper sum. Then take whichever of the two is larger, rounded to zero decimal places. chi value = 270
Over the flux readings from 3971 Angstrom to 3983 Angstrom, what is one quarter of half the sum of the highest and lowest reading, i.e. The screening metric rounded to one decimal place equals 3.7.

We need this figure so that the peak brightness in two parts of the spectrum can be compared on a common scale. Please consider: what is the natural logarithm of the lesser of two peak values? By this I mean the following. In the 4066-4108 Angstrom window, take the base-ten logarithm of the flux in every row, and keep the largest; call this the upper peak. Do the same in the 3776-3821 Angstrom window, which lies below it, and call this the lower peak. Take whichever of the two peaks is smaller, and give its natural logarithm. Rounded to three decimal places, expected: 0.278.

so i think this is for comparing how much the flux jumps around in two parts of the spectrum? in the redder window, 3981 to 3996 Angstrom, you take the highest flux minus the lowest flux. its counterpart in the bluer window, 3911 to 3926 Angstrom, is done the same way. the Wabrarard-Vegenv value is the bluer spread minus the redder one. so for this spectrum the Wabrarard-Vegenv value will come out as -0.5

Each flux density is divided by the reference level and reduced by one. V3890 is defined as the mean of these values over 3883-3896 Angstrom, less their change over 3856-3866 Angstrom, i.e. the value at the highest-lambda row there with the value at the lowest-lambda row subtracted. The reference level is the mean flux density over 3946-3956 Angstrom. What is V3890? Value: -0.16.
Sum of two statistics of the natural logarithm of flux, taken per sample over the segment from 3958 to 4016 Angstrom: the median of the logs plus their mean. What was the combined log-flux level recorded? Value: 5.76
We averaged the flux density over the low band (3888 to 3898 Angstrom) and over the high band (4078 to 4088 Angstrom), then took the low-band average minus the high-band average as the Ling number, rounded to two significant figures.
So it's -4.9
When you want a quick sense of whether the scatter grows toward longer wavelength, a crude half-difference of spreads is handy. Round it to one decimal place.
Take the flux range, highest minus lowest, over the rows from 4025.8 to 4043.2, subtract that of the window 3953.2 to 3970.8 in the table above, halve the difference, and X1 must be -4.5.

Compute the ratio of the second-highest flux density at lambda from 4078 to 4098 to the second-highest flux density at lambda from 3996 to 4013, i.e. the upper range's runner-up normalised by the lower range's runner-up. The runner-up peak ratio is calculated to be 0.96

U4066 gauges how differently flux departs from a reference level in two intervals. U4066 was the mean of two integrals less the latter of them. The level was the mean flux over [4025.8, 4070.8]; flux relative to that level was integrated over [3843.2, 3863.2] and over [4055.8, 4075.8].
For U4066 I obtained -18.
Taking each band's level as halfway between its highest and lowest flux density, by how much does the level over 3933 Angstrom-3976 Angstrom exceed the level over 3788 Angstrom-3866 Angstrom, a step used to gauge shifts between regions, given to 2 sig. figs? -4.2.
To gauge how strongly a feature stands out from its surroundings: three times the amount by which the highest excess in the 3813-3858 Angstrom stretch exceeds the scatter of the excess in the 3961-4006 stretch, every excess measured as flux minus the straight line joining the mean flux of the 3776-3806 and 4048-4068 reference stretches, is -7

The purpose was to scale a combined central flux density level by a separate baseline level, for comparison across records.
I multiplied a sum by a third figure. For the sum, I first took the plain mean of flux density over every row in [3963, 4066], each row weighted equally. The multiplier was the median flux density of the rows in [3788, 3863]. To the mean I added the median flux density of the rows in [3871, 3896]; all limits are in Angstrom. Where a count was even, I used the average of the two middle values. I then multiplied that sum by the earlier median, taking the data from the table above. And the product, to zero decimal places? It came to 595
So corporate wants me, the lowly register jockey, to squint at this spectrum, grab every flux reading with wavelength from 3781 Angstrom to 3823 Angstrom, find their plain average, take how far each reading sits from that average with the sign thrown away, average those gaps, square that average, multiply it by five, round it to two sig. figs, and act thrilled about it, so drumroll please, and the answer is 17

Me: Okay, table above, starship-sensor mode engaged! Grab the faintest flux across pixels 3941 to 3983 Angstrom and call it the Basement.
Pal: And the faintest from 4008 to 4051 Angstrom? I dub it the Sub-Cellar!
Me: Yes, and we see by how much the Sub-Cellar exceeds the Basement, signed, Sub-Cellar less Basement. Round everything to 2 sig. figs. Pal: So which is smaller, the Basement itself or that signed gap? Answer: 4.9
